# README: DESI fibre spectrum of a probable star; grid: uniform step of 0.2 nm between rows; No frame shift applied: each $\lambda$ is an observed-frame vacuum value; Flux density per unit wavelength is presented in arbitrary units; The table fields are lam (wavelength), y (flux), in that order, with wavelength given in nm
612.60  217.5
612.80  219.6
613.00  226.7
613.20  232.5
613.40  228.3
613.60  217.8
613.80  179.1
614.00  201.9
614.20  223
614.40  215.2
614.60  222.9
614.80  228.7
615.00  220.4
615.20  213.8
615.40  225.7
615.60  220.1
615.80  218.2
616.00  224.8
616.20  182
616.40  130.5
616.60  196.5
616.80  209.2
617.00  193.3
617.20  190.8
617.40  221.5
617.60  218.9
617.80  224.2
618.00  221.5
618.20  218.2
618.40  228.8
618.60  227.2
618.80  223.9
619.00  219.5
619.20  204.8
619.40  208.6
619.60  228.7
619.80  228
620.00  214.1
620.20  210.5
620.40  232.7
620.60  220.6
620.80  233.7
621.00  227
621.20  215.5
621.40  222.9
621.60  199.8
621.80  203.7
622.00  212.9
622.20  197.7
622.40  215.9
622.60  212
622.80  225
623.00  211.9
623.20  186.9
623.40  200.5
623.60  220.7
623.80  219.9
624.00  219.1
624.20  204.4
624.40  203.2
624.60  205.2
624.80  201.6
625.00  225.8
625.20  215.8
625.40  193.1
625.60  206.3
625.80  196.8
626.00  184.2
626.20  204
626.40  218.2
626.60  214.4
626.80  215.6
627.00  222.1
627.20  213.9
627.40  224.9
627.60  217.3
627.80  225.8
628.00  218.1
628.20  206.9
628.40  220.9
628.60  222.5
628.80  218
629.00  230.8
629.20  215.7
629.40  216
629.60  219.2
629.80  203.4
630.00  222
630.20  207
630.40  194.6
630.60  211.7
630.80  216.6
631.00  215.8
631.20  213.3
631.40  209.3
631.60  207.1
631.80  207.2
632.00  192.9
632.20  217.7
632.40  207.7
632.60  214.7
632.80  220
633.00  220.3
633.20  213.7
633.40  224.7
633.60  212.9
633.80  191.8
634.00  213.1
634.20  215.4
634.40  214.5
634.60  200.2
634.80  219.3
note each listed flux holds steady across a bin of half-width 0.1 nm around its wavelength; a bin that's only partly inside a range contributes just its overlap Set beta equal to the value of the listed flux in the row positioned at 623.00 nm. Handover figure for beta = 211.9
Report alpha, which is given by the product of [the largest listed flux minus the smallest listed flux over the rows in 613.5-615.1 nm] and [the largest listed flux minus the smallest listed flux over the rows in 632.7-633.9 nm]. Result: 1632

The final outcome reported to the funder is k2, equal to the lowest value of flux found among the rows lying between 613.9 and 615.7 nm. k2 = 201.9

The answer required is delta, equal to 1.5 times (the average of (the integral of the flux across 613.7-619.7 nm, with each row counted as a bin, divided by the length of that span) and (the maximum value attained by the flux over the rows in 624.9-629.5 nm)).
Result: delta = 332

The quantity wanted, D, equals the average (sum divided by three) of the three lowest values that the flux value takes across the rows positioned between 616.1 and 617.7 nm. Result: 168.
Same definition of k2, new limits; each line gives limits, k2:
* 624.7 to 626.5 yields 184.2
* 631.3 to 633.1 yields 192.9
